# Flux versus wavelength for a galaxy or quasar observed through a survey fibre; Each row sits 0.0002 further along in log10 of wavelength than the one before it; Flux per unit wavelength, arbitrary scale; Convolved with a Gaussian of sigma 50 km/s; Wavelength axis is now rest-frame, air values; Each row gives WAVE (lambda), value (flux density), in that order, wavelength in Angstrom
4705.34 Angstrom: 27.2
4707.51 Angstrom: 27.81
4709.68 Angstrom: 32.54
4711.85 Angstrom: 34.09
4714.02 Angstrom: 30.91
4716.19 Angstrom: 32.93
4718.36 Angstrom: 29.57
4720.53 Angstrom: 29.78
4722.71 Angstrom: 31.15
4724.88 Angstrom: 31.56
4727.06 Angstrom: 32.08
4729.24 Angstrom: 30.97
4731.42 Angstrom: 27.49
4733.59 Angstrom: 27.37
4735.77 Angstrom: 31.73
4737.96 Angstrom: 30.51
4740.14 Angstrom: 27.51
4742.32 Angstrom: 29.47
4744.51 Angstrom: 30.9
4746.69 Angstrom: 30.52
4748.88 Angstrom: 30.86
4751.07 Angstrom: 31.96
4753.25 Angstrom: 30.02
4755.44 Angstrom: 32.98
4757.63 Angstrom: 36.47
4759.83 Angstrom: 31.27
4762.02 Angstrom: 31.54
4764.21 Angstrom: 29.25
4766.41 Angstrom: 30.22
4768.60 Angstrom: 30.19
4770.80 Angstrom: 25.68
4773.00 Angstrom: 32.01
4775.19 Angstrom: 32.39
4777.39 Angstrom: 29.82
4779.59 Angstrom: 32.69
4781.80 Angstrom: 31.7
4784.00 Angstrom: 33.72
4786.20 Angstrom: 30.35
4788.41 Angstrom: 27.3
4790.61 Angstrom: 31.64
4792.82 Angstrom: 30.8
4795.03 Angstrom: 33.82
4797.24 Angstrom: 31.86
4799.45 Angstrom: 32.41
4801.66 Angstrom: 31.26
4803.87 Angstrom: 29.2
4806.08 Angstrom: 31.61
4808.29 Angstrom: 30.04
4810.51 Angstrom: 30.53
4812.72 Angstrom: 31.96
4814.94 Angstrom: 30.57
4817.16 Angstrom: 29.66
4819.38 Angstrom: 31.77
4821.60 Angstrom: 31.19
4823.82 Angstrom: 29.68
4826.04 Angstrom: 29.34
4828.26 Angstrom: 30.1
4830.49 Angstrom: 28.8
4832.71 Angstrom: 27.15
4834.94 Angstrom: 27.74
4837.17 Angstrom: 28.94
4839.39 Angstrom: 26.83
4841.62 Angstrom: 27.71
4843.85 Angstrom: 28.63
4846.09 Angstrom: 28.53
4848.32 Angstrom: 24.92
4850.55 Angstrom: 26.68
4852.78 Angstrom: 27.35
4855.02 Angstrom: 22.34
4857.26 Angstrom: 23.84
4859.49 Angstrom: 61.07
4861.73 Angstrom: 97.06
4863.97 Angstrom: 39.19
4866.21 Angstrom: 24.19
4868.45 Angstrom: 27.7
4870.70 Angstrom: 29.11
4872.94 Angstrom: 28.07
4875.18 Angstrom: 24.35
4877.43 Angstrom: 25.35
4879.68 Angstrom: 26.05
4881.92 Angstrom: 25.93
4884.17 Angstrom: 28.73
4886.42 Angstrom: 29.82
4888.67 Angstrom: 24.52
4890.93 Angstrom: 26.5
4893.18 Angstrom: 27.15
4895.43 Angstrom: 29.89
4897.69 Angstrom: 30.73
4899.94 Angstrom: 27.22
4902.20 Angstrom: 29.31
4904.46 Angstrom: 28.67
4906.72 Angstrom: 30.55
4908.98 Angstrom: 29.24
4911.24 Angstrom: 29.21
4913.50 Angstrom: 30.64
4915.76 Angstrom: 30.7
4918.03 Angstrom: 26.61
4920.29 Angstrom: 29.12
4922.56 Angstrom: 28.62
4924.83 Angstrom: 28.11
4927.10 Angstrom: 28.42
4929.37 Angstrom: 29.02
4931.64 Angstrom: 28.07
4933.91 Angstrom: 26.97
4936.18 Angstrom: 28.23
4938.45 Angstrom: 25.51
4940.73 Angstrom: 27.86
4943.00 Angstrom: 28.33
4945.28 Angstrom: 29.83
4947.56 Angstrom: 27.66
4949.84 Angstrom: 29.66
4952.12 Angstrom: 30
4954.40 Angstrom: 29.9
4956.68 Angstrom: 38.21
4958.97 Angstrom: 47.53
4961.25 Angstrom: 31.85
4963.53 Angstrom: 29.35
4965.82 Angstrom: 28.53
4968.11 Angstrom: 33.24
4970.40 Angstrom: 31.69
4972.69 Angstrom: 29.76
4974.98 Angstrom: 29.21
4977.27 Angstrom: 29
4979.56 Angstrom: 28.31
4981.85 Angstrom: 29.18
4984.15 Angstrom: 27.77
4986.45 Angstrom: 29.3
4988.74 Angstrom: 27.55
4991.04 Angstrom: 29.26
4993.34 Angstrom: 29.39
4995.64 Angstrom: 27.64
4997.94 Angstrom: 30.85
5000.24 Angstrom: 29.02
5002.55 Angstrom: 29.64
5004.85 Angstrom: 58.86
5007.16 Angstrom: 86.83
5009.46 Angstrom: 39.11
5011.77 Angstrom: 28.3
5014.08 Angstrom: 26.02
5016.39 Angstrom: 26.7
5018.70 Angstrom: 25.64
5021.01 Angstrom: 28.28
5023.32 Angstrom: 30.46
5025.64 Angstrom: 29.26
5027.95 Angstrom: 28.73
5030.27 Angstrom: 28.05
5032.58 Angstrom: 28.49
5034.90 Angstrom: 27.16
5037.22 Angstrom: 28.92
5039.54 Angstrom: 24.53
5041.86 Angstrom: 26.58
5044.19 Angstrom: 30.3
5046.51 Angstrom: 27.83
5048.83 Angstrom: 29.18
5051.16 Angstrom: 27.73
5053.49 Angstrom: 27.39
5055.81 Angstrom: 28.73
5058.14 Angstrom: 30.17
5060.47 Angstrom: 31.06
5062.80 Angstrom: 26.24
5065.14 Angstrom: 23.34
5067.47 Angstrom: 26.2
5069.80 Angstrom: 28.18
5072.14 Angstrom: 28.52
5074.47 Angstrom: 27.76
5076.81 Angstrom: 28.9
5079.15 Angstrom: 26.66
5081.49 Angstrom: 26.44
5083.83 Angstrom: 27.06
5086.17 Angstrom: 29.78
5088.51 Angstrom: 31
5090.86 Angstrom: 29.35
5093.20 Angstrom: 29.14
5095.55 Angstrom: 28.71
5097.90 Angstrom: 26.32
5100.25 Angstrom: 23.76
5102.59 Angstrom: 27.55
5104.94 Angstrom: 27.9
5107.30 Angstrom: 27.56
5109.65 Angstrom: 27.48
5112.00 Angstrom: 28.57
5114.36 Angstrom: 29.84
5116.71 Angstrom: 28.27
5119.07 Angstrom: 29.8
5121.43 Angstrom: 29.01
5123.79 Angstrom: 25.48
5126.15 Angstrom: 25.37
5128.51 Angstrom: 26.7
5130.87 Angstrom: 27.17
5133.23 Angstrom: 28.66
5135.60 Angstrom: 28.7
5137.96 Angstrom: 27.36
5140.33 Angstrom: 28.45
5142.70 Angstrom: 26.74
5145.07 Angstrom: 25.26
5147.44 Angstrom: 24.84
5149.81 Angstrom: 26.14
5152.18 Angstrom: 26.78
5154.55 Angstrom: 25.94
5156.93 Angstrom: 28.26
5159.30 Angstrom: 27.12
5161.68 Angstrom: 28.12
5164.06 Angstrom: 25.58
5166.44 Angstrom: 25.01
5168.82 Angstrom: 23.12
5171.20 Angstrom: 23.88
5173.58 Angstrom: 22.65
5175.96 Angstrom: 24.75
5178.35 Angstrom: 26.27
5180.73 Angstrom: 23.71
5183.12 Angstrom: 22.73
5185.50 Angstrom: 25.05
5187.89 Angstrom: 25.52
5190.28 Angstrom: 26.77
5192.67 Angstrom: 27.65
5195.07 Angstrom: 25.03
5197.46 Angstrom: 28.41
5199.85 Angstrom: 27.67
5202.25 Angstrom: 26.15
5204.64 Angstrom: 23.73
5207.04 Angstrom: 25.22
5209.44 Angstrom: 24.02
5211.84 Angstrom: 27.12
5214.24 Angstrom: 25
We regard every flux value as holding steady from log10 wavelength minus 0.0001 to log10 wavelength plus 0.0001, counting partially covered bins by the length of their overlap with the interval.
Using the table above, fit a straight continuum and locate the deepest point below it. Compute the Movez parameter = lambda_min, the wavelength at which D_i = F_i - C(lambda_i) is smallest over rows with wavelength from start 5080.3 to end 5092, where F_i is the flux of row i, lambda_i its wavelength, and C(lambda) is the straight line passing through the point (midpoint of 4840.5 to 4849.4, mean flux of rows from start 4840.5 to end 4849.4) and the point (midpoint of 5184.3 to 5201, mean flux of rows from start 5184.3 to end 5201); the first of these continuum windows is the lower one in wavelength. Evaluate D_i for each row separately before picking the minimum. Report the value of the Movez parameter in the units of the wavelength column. 5081.49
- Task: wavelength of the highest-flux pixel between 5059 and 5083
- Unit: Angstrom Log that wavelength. 5060.47 Angstrom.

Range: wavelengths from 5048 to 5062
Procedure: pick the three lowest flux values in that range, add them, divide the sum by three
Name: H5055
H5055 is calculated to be 28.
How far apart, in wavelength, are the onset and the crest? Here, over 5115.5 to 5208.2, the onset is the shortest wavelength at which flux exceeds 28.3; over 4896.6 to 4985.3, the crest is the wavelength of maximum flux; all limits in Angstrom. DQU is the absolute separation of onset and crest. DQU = 160.1 Angstrom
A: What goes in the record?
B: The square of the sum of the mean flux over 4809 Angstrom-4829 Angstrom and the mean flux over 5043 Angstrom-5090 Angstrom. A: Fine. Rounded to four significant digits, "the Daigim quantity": 3441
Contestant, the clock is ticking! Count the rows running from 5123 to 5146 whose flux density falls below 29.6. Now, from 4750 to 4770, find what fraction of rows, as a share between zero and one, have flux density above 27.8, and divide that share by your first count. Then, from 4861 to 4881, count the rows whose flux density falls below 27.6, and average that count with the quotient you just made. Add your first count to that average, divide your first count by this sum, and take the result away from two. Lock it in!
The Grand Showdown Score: 1.170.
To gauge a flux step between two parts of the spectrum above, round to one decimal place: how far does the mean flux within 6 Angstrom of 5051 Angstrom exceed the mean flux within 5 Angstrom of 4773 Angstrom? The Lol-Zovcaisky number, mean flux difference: -1.8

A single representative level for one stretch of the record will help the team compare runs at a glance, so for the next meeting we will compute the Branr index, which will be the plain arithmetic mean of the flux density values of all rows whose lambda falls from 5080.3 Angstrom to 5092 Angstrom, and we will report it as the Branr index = 28.7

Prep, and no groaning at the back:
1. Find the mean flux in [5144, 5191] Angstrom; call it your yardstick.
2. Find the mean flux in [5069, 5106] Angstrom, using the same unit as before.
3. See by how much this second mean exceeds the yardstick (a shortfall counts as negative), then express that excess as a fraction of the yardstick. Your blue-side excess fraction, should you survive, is 0.10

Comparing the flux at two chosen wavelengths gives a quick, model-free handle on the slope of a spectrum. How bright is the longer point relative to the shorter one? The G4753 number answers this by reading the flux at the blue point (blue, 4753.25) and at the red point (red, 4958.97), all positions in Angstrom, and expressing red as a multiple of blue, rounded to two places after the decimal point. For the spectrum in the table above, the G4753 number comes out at 1.58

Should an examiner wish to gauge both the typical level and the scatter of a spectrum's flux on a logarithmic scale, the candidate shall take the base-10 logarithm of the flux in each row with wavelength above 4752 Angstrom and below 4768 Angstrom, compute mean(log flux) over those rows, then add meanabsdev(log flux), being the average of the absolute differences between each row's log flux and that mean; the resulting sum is 1.52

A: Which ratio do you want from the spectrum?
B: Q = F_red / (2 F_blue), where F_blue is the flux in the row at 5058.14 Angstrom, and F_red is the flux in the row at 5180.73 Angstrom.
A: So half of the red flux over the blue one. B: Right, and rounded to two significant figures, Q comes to 0.39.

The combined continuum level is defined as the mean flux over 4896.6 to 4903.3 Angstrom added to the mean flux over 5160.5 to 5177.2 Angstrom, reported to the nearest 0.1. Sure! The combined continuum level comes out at 53.8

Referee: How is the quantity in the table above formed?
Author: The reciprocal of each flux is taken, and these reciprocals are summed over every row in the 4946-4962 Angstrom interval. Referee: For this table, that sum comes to 0.22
